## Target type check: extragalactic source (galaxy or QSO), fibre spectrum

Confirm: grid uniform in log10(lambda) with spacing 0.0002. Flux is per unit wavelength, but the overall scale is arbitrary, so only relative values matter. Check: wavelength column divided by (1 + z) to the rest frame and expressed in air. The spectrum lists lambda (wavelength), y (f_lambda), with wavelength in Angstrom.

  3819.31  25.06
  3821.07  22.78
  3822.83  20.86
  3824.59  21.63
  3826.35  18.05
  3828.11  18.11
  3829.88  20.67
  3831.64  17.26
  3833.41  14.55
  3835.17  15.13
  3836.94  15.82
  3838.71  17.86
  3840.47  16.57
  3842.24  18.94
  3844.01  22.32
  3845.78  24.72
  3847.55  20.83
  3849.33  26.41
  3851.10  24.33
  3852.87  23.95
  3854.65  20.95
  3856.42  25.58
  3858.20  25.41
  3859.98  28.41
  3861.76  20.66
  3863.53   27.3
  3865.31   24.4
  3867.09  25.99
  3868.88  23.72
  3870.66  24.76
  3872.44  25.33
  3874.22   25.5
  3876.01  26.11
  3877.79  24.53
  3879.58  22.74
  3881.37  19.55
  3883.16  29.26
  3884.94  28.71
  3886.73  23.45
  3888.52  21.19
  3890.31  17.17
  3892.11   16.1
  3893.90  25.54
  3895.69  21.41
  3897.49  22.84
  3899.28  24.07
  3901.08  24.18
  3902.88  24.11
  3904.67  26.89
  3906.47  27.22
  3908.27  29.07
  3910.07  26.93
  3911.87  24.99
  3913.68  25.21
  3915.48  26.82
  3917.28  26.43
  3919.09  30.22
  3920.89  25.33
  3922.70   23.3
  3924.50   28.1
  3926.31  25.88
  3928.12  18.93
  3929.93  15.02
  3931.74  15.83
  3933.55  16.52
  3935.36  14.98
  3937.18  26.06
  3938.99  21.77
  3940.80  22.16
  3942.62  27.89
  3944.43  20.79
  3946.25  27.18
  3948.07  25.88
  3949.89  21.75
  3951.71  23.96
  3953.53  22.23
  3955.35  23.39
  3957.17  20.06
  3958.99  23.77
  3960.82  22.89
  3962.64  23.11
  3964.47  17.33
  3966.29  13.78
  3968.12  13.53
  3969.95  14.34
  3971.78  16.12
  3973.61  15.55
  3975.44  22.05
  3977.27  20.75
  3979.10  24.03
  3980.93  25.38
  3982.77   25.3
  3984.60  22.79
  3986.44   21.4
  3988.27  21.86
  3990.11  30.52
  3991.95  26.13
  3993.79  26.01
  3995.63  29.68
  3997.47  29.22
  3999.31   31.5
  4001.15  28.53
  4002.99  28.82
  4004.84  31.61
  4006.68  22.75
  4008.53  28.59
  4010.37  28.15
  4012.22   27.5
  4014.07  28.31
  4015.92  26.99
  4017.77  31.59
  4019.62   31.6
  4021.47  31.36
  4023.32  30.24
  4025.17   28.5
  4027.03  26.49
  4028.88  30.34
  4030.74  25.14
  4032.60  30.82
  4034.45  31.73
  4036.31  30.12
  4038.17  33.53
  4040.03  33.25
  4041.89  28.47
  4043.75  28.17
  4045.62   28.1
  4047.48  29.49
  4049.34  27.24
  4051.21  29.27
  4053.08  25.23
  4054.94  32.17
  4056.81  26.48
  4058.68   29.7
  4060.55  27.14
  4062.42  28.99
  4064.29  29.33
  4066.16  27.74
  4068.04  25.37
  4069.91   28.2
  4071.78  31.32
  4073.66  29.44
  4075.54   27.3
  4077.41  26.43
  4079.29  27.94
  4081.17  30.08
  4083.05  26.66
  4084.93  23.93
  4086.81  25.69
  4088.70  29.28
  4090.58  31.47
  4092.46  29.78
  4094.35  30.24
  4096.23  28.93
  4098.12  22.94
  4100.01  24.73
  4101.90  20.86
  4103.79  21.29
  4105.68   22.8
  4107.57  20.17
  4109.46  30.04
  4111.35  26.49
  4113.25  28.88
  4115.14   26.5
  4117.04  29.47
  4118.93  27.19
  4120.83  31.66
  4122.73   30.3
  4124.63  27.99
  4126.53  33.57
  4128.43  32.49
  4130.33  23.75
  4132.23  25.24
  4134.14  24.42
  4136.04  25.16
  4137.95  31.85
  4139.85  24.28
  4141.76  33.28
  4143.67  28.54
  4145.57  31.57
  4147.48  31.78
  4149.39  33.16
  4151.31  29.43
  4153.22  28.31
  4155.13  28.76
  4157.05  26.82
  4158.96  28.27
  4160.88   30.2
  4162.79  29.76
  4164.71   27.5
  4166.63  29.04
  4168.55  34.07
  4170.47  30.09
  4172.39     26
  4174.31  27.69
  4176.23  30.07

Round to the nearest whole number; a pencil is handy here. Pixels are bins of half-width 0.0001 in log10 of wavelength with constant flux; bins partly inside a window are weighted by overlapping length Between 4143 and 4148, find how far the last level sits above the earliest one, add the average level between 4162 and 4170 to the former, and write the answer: 33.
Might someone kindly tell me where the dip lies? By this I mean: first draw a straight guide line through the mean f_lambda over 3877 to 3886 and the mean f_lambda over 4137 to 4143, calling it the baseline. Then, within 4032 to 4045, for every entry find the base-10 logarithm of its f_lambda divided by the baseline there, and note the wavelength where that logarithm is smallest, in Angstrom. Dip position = 4043.75 Angstrom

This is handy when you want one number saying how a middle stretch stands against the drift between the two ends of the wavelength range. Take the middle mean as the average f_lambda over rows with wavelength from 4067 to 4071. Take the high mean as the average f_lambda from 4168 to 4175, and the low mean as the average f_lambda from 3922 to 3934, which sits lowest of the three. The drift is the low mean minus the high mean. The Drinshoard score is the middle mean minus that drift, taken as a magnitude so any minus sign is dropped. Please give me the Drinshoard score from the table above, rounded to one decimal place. 35.7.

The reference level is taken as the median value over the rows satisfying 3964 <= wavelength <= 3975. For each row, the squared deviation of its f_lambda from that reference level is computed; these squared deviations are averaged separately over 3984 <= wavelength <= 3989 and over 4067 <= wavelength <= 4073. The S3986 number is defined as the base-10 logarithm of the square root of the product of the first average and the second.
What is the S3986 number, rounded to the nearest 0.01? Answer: 1.98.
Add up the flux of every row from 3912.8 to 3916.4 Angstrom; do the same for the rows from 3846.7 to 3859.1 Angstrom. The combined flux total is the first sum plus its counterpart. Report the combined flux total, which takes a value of 219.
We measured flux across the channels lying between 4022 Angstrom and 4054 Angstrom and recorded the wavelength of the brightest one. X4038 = 4038.17 Angstrom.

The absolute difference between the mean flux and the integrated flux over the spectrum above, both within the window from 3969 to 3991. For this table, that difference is 455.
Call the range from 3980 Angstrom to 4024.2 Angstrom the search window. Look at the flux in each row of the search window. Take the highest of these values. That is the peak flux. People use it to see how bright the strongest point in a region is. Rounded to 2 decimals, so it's 31.61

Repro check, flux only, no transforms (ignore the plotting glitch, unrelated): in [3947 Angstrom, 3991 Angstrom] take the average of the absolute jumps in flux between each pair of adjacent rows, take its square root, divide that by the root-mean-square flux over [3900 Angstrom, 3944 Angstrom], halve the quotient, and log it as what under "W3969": 0.032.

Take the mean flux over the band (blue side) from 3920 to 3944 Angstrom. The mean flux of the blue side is 21.7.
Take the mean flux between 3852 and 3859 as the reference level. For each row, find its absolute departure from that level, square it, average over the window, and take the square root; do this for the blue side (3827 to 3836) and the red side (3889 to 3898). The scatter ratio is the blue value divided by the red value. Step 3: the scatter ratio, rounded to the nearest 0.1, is 1.5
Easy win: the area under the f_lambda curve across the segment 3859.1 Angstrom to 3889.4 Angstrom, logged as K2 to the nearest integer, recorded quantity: 752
